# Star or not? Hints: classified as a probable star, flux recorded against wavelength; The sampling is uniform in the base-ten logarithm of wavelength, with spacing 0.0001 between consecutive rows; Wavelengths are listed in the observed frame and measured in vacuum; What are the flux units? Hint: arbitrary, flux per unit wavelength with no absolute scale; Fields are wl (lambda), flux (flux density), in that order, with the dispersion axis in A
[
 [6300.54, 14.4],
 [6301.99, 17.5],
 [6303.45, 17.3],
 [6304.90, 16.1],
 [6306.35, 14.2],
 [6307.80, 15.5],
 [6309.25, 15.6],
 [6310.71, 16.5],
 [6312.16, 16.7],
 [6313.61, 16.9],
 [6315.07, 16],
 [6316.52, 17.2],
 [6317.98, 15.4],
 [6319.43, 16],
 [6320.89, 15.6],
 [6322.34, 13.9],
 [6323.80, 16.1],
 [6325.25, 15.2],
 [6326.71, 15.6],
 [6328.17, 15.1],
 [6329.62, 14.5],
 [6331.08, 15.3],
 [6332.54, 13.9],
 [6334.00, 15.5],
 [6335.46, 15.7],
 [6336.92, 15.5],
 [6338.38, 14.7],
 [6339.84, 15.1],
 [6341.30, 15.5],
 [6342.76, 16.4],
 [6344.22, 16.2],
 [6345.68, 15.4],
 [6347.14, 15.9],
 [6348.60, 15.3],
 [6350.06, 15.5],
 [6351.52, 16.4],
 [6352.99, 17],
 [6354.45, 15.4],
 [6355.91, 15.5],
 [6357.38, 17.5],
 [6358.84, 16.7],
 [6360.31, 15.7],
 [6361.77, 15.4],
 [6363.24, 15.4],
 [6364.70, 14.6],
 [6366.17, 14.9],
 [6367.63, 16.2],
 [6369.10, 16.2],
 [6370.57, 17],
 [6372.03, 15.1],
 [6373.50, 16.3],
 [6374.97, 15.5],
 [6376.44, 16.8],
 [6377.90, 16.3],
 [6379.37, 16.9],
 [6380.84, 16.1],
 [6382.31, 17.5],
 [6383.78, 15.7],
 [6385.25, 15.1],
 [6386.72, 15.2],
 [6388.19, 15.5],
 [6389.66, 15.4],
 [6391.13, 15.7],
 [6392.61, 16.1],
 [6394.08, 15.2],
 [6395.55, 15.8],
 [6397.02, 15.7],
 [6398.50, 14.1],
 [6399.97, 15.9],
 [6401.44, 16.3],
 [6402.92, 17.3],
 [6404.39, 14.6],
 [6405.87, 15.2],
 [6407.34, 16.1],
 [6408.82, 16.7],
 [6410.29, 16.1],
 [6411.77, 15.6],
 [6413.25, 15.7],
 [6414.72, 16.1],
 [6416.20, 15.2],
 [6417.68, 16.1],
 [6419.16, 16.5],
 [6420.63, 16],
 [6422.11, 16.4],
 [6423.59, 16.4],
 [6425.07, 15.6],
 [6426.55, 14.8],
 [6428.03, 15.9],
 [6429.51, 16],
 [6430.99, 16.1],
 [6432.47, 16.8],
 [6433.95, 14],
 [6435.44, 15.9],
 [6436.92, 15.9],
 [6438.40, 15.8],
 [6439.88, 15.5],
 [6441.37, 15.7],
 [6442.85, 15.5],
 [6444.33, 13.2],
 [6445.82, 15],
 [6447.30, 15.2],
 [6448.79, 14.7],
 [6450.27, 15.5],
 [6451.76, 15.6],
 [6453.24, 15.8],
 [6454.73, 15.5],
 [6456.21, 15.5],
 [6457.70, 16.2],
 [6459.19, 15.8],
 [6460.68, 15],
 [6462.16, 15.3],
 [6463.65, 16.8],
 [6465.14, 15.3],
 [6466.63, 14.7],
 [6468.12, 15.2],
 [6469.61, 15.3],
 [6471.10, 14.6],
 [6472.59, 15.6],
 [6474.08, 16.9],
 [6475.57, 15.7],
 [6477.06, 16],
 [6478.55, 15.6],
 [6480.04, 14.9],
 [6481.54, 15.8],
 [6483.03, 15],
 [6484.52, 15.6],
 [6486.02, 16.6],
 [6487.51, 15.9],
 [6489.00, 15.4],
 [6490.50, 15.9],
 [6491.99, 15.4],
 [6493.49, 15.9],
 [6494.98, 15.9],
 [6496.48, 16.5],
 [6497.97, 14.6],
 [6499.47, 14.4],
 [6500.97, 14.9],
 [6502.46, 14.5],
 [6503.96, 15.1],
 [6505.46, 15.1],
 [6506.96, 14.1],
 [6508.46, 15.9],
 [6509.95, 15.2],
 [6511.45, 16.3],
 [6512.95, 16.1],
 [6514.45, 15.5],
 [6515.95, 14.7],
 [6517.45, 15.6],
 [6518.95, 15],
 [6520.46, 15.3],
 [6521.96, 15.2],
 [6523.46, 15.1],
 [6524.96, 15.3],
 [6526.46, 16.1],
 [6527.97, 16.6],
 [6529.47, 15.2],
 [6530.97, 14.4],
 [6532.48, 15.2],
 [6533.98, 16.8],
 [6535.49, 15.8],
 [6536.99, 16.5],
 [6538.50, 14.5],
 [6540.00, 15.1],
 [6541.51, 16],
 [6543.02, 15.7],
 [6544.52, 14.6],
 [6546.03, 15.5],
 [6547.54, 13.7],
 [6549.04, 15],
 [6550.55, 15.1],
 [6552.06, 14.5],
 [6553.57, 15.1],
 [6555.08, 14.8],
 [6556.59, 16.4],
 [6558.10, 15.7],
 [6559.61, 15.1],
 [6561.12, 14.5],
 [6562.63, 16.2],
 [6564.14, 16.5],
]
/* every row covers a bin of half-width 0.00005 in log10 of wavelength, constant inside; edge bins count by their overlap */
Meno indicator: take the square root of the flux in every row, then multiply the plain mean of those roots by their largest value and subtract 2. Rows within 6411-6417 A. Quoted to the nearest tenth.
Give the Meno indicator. 13.9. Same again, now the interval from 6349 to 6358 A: 14.8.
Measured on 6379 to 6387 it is 14.8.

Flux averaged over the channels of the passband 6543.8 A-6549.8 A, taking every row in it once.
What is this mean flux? 14.7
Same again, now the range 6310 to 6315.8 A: 16.5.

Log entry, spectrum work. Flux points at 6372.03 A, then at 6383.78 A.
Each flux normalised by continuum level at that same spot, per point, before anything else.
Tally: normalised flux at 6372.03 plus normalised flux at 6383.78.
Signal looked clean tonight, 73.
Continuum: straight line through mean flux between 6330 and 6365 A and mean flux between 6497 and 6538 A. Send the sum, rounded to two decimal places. 1.98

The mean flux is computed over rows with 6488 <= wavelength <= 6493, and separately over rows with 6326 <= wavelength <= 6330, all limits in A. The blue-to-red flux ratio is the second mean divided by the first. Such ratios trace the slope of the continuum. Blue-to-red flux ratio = 0.97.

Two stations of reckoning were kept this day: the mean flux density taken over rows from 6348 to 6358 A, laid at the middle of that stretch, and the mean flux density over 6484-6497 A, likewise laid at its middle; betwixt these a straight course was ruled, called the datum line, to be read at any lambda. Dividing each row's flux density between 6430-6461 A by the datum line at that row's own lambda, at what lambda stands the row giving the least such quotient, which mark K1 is 6444.33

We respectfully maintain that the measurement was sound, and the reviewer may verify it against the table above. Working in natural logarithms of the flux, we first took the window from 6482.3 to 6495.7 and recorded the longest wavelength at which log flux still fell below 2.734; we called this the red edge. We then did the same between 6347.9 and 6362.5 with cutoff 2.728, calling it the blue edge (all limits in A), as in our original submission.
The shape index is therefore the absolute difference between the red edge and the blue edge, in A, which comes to 134.4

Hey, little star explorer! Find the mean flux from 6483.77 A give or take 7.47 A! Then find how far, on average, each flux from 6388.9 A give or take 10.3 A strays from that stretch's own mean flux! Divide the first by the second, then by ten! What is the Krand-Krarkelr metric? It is 2.9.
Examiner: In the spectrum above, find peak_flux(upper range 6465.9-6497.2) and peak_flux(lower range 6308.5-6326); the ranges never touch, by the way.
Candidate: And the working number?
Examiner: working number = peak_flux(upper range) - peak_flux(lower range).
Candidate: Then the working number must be -0.3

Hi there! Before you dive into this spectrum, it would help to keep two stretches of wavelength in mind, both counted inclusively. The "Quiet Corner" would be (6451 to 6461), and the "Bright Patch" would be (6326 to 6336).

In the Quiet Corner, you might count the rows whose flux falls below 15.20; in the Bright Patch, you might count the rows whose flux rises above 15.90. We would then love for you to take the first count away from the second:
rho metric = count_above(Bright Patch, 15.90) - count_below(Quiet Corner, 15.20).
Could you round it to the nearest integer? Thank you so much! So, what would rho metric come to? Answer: -1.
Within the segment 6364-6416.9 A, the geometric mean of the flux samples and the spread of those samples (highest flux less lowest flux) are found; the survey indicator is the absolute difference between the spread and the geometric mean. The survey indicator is 12.4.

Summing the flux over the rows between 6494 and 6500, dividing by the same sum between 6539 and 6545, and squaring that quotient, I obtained 1.00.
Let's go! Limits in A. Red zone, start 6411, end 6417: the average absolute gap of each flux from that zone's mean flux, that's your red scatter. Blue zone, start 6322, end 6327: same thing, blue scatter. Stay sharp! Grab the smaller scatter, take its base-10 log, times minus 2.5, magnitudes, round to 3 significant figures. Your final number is 1.51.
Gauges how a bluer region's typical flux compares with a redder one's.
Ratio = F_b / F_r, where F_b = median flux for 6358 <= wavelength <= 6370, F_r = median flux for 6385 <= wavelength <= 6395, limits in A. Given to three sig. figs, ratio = 1.01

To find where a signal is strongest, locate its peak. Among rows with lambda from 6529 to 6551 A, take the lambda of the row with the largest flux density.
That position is 6533.98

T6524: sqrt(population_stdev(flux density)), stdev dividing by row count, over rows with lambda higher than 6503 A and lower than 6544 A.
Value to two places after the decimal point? 0.81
